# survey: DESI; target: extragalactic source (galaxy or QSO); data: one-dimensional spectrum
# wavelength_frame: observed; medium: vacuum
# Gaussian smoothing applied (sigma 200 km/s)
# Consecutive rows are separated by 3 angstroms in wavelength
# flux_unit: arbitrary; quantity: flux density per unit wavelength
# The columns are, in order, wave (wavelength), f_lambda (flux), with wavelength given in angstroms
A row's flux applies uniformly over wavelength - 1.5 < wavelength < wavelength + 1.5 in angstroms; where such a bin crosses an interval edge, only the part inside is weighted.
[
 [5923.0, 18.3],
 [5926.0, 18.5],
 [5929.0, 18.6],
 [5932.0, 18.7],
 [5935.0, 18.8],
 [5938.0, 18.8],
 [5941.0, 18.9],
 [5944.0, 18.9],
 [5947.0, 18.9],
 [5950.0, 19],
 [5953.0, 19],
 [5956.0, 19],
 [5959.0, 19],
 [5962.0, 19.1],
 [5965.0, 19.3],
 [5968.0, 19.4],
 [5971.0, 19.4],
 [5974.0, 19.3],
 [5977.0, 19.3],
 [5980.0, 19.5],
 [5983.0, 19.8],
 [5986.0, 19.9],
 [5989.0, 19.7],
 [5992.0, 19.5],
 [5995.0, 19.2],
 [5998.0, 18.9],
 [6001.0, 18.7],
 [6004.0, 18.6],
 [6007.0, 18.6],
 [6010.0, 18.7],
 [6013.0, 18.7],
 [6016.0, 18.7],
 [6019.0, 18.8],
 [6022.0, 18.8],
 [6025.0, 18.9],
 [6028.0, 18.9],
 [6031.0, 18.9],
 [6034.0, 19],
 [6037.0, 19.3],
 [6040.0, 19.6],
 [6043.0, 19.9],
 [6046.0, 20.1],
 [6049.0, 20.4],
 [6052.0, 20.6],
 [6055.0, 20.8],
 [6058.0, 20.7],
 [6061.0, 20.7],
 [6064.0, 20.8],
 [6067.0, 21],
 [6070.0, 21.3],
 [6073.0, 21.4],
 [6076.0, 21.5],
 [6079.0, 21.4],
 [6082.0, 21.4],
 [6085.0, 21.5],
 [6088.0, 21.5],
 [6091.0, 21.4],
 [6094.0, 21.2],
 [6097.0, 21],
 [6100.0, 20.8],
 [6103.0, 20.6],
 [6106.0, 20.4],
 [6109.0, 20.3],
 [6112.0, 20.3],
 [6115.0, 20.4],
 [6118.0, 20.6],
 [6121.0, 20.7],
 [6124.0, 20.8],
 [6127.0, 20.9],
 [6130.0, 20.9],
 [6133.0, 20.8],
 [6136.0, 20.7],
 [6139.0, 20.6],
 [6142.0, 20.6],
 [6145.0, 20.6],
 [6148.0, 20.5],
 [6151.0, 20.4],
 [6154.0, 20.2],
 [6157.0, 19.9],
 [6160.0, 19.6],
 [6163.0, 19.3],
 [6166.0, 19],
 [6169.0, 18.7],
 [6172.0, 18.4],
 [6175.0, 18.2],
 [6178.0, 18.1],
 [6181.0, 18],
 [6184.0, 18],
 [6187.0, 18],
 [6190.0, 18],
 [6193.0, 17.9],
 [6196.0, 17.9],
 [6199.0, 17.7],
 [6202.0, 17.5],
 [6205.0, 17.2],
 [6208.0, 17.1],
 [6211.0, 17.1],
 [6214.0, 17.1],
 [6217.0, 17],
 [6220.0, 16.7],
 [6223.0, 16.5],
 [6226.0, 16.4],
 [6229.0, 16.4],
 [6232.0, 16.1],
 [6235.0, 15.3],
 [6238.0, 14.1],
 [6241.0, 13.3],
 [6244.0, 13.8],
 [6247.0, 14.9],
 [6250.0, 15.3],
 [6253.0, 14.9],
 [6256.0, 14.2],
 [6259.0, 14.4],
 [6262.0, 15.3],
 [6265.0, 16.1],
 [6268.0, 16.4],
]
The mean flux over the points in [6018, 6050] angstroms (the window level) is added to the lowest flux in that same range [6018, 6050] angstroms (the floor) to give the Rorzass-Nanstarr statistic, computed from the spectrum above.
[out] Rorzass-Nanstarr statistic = 38.1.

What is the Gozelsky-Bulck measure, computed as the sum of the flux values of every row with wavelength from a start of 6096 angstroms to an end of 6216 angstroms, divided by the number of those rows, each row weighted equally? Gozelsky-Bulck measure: 19.4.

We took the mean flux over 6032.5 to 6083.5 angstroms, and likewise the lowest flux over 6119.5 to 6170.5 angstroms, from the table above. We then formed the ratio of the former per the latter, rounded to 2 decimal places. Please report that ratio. 1.10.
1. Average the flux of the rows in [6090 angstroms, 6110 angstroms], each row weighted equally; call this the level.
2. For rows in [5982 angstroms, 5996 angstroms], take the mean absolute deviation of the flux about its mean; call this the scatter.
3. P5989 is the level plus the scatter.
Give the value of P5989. 21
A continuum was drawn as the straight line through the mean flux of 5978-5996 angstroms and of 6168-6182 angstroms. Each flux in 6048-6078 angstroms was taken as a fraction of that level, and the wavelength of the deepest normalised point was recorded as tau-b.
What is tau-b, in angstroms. 6049.0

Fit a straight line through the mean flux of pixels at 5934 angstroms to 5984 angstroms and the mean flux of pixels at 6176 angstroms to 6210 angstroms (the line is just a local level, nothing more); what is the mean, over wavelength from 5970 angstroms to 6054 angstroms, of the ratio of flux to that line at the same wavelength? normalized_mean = 1.024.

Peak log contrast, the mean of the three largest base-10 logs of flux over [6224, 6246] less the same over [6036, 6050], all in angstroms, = -0.092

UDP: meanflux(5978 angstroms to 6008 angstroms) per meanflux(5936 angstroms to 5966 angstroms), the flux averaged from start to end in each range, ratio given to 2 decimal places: 1.01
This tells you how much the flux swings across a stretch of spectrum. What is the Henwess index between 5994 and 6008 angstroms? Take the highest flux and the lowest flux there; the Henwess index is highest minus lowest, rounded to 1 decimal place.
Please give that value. 0.6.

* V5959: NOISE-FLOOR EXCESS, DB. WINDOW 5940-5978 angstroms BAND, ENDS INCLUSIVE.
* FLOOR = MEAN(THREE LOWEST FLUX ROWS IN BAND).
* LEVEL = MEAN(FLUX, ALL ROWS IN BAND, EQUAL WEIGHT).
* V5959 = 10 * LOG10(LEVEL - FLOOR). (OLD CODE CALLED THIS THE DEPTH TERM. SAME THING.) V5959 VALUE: -7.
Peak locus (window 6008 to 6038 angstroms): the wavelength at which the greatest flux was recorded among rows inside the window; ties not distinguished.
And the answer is 6037.0 angstroms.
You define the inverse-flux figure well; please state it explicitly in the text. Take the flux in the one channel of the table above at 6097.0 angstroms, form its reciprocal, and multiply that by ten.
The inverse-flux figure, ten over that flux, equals 0.48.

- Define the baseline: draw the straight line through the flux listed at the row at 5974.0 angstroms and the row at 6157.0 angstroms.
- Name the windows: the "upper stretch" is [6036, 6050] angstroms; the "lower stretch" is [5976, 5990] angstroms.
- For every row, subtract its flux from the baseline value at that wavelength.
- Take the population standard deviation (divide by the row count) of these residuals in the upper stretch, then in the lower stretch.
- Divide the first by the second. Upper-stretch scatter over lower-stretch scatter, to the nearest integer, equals 2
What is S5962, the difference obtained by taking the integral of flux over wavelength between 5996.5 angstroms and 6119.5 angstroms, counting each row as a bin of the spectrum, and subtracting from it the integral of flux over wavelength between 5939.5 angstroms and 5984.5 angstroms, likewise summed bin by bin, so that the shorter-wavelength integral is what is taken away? 1612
